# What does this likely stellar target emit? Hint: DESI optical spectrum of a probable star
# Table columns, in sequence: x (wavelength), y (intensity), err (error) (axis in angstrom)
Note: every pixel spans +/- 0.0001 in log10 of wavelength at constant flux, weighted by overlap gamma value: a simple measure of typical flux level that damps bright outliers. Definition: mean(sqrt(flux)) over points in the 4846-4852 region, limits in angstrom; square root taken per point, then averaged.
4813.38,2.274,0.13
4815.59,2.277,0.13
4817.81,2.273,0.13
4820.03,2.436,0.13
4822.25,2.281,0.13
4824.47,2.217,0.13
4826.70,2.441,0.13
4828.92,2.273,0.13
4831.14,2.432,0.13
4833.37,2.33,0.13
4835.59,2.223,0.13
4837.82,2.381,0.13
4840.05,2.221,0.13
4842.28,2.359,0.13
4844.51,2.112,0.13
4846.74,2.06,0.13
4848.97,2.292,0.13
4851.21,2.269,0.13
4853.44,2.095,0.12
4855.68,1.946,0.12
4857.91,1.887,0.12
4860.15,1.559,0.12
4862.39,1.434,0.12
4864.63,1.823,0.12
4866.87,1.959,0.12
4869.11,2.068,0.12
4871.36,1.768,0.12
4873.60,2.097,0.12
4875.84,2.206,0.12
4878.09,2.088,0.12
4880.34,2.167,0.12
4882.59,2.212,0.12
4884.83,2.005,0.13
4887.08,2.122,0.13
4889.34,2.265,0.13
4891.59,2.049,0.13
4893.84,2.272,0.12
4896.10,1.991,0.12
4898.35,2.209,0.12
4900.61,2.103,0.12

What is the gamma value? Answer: 1.49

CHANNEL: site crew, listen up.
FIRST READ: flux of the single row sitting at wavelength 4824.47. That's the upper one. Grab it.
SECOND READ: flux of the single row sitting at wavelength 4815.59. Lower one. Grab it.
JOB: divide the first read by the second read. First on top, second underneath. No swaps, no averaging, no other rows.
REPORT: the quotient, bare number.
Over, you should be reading 0.97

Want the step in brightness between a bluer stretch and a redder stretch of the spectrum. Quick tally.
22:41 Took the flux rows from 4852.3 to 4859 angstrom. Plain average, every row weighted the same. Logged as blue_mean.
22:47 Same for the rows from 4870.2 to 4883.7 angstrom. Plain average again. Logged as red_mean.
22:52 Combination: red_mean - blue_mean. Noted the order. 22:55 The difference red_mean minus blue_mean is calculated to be 0.1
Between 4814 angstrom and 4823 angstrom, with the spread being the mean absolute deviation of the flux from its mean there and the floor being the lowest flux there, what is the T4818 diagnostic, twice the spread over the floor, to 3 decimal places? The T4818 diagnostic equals 0.052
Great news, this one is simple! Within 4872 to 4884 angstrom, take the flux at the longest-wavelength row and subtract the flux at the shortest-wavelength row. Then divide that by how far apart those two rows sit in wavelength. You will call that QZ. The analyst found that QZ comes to 0.013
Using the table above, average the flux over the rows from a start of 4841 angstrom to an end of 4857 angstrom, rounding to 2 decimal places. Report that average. 2.16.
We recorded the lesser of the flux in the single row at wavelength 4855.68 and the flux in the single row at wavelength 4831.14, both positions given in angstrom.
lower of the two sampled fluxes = 1.95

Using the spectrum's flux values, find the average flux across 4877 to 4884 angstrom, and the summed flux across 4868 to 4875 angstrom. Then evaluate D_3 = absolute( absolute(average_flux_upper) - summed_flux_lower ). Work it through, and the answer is 3.8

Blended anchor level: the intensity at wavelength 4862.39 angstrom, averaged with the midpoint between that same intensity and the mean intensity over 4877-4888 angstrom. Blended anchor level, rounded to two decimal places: 1.61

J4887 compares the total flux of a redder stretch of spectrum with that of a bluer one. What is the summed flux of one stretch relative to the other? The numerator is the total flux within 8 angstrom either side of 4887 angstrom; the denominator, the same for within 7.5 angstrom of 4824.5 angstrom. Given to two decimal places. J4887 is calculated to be 0.92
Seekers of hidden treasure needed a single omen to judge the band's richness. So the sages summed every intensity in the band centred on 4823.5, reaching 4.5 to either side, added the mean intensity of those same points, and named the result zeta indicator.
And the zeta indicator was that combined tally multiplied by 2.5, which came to 29.3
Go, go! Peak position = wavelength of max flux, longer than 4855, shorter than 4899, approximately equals 4893.84 angstrom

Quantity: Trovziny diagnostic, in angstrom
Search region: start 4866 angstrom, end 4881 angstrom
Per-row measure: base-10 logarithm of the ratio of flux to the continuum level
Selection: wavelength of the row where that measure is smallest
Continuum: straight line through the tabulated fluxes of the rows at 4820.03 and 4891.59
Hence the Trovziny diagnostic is 4871.36 angstrom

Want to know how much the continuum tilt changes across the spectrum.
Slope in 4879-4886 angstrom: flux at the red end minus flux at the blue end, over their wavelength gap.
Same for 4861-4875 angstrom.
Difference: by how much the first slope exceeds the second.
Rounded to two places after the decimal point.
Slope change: -0.10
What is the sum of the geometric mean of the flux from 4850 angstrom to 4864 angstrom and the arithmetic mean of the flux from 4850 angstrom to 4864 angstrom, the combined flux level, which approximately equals 3.71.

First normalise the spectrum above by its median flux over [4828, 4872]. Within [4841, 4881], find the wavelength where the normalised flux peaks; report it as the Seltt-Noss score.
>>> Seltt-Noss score 4842.28 angstrom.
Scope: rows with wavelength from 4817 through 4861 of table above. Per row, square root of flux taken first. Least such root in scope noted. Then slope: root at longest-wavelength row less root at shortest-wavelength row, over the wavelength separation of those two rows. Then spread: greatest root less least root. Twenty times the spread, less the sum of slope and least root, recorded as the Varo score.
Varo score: 5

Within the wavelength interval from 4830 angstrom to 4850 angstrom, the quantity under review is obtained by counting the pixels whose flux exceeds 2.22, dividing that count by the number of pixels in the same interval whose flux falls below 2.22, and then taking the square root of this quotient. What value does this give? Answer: 1.9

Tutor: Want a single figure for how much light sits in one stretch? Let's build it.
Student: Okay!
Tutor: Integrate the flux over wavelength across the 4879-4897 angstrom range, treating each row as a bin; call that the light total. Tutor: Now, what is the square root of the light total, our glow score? 6.2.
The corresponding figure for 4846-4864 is 5.9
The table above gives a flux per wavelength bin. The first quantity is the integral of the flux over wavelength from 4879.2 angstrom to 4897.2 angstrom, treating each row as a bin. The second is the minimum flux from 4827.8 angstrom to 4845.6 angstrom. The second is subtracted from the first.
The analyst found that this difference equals 36.3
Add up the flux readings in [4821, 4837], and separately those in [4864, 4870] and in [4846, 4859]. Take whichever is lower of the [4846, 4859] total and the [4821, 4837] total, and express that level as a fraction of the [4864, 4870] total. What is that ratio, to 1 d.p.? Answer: 2.1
